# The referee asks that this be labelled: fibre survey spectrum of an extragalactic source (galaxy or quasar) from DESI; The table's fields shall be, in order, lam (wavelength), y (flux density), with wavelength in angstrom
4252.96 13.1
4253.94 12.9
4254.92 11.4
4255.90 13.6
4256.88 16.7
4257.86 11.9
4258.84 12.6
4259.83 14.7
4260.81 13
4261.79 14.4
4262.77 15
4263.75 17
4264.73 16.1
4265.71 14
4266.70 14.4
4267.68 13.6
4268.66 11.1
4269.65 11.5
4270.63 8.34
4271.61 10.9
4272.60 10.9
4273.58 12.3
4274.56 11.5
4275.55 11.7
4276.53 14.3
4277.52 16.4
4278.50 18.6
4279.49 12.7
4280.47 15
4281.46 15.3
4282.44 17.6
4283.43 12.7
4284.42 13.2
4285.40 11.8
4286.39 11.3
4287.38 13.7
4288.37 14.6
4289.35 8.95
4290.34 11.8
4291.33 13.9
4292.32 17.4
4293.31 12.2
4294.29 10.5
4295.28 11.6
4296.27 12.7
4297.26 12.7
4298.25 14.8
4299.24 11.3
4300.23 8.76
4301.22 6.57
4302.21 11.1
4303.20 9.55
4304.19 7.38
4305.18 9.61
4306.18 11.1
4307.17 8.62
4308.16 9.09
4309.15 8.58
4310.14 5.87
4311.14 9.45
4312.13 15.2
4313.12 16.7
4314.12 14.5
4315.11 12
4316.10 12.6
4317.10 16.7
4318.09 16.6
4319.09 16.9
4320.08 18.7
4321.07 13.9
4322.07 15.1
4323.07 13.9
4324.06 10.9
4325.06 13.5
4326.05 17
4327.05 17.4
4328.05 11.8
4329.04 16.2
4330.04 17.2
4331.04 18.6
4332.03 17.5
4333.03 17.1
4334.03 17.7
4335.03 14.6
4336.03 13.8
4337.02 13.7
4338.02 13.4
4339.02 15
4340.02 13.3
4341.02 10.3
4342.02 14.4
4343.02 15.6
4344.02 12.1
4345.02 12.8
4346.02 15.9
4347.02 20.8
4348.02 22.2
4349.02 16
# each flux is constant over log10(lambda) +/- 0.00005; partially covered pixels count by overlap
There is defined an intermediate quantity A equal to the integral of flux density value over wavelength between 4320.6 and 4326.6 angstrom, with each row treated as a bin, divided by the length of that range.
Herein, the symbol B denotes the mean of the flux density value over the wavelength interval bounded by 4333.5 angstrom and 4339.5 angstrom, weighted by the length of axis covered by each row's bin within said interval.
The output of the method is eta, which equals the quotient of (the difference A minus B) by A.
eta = -0.05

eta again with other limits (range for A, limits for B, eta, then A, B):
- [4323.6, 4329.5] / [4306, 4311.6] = 0.40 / 14.5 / 8.7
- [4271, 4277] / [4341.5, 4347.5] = -0.28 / 11.9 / 15.2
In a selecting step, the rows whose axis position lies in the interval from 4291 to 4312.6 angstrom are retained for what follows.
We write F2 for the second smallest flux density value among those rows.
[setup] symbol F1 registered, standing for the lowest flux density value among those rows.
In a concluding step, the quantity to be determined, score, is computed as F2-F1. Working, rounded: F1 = 5.87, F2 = 6.57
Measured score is 0.7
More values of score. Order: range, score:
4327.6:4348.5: 1.5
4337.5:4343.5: 3.0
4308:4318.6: 2.7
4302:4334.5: 1.5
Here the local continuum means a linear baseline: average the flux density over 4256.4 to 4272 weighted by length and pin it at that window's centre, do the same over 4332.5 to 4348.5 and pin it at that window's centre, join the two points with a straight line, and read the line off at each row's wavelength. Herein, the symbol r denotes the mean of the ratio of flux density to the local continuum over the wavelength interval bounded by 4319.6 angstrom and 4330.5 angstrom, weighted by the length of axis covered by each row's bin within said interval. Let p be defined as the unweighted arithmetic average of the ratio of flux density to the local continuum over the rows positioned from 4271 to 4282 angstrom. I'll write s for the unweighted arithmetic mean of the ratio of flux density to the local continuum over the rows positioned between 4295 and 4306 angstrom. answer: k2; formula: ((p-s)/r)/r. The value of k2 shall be 0.24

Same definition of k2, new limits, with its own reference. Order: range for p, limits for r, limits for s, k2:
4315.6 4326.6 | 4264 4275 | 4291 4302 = 0.21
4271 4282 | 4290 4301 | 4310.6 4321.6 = -0.03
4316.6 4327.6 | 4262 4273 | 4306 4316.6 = 0.30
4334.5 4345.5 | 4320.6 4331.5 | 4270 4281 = -0.05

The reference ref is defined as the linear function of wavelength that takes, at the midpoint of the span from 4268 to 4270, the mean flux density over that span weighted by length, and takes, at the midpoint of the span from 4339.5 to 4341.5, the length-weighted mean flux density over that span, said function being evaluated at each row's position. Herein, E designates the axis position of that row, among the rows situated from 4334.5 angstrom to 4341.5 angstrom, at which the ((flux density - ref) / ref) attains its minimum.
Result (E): 4341.02 angstrom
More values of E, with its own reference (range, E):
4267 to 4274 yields 4270.63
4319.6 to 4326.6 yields 4324.06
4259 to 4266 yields 4260.81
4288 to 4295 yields 4289.35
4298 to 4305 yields 4301.22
